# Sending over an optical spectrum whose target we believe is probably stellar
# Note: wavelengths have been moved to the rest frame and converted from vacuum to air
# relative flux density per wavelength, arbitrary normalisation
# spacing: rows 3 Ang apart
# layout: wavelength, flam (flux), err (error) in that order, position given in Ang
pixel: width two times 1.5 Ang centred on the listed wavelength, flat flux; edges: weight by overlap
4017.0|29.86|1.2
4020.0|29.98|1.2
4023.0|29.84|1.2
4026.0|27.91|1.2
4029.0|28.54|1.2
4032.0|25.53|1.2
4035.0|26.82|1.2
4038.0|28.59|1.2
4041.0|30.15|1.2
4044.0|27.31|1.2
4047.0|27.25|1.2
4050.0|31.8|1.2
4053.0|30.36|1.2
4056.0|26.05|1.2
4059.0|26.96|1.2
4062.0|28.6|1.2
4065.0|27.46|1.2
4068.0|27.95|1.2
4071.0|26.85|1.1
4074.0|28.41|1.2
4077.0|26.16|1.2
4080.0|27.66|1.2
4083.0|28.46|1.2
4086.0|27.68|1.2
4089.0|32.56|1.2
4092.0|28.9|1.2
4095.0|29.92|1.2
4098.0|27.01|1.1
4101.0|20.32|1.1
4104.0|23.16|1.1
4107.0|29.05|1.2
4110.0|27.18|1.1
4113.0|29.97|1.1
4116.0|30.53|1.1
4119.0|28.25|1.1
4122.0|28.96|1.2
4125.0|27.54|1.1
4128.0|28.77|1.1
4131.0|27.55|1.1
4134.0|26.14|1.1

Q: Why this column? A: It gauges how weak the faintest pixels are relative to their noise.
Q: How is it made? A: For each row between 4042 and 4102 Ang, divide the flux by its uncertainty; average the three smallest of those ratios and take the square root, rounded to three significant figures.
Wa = 4.55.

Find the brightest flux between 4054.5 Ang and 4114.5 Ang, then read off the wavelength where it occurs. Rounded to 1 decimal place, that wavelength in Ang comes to 4089.0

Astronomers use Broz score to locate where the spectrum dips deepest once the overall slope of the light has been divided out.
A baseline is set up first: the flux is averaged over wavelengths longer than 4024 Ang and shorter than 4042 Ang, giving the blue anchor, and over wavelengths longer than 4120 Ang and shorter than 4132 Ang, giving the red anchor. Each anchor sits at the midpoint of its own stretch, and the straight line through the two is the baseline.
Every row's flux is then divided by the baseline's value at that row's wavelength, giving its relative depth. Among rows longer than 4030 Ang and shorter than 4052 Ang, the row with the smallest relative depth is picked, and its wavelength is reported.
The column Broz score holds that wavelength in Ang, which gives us 4032.0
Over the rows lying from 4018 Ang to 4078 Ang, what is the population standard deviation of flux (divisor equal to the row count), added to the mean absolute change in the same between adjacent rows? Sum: 3.3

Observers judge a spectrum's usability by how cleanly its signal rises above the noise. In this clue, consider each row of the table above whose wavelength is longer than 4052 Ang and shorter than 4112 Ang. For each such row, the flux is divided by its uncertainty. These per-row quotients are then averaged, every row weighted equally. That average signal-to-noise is 23.4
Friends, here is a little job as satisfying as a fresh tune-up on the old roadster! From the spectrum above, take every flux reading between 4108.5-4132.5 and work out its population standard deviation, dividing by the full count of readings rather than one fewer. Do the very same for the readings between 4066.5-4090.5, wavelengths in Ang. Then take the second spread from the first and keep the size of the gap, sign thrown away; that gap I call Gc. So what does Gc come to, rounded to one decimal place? 0.7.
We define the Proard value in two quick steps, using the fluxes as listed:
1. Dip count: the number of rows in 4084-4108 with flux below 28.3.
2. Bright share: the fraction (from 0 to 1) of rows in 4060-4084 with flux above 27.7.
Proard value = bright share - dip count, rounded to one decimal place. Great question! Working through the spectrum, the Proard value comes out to -3.5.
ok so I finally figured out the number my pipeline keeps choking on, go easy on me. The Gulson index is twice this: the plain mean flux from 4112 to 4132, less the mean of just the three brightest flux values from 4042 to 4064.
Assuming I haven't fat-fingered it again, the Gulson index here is -2.9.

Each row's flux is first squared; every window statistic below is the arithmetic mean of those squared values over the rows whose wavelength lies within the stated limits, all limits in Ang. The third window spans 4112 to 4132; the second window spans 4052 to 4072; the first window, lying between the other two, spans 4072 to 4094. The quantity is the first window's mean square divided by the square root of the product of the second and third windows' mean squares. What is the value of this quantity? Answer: 1.02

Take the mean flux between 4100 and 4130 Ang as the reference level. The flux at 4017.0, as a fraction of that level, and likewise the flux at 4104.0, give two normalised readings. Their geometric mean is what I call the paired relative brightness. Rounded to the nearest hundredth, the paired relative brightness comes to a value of 0.96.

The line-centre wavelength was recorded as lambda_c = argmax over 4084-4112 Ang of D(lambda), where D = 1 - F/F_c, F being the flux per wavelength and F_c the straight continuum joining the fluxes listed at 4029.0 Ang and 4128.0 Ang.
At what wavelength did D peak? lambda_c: 4101.0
